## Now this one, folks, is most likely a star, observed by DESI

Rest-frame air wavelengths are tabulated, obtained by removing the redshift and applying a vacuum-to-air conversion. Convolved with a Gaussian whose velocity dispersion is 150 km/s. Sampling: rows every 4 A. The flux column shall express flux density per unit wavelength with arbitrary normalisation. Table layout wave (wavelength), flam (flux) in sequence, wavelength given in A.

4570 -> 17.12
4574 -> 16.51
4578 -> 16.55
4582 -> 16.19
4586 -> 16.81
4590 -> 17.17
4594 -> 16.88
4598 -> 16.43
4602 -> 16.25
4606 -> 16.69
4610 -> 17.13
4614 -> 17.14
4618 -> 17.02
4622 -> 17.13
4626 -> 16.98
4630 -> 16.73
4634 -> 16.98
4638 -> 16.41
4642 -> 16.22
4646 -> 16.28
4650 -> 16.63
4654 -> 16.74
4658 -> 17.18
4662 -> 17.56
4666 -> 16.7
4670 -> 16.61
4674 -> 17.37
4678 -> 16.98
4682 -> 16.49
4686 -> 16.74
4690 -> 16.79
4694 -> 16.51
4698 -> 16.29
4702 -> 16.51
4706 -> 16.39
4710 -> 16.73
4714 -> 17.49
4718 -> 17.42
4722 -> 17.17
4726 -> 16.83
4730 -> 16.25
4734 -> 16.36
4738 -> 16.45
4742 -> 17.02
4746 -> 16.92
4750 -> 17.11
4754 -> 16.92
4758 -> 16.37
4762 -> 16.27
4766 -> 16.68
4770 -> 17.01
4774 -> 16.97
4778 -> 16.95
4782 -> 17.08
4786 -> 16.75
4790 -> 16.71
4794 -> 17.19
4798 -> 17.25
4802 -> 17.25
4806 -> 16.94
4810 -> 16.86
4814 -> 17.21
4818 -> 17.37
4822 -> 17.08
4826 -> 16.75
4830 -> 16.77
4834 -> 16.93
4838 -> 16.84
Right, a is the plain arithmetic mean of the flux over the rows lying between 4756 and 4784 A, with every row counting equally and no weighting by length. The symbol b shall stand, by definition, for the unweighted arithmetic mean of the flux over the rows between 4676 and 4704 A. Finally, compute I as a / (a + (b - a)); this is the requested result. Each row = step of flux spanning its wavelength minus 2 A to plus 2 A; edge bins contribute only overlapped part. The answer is 1.01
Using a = 16.8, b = 16.6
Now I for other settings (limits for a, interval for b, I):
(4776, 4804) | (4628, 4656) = 1.03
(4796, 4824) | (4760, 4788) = 1.02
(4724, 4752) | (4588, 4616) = 0.99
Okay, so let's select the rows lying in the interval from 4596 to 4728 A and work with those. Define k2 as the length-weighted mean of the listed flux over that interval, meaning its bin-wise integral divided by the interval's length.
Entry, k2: 16.8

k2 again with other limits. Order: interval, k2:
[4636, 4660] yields 16.6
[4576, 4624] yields 16.8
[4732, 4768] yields 16.7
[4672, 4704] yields 16.7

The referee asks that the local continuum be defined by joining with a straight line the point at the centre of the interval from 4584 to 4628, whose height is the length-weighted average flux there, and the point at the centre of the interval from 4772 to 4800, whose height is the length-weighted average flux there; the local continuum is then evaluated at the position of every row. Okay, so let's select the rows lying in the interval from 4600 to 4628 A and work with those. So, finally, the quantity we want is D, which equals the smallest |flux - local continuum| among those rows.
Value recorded 0.09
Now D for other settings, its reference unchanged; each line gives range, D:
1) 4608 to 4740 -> 0.06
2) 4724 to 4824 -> 0.01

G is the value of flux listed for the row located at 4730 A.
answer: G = 16.25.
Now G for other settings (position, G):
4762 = 16.27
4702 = 16.51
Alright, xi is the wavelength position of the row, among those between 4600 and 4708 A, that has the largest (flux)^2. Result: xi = 4662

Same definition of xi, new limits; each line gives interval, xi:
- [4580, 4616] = 4590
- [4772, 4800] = 4798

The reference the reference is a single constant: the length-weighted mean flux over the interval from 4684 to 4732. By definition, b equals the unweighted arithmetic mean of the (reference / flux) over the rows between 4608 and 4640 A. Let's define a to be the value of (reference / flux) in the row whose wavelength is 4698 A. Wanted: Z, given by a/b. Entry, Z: 1.04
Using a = 1.03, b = 0.99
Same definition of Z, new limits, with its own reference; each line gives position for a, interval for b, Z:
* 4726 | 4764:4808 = 1.01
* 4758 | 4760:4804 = 1.03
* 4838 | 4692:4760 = 0.99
